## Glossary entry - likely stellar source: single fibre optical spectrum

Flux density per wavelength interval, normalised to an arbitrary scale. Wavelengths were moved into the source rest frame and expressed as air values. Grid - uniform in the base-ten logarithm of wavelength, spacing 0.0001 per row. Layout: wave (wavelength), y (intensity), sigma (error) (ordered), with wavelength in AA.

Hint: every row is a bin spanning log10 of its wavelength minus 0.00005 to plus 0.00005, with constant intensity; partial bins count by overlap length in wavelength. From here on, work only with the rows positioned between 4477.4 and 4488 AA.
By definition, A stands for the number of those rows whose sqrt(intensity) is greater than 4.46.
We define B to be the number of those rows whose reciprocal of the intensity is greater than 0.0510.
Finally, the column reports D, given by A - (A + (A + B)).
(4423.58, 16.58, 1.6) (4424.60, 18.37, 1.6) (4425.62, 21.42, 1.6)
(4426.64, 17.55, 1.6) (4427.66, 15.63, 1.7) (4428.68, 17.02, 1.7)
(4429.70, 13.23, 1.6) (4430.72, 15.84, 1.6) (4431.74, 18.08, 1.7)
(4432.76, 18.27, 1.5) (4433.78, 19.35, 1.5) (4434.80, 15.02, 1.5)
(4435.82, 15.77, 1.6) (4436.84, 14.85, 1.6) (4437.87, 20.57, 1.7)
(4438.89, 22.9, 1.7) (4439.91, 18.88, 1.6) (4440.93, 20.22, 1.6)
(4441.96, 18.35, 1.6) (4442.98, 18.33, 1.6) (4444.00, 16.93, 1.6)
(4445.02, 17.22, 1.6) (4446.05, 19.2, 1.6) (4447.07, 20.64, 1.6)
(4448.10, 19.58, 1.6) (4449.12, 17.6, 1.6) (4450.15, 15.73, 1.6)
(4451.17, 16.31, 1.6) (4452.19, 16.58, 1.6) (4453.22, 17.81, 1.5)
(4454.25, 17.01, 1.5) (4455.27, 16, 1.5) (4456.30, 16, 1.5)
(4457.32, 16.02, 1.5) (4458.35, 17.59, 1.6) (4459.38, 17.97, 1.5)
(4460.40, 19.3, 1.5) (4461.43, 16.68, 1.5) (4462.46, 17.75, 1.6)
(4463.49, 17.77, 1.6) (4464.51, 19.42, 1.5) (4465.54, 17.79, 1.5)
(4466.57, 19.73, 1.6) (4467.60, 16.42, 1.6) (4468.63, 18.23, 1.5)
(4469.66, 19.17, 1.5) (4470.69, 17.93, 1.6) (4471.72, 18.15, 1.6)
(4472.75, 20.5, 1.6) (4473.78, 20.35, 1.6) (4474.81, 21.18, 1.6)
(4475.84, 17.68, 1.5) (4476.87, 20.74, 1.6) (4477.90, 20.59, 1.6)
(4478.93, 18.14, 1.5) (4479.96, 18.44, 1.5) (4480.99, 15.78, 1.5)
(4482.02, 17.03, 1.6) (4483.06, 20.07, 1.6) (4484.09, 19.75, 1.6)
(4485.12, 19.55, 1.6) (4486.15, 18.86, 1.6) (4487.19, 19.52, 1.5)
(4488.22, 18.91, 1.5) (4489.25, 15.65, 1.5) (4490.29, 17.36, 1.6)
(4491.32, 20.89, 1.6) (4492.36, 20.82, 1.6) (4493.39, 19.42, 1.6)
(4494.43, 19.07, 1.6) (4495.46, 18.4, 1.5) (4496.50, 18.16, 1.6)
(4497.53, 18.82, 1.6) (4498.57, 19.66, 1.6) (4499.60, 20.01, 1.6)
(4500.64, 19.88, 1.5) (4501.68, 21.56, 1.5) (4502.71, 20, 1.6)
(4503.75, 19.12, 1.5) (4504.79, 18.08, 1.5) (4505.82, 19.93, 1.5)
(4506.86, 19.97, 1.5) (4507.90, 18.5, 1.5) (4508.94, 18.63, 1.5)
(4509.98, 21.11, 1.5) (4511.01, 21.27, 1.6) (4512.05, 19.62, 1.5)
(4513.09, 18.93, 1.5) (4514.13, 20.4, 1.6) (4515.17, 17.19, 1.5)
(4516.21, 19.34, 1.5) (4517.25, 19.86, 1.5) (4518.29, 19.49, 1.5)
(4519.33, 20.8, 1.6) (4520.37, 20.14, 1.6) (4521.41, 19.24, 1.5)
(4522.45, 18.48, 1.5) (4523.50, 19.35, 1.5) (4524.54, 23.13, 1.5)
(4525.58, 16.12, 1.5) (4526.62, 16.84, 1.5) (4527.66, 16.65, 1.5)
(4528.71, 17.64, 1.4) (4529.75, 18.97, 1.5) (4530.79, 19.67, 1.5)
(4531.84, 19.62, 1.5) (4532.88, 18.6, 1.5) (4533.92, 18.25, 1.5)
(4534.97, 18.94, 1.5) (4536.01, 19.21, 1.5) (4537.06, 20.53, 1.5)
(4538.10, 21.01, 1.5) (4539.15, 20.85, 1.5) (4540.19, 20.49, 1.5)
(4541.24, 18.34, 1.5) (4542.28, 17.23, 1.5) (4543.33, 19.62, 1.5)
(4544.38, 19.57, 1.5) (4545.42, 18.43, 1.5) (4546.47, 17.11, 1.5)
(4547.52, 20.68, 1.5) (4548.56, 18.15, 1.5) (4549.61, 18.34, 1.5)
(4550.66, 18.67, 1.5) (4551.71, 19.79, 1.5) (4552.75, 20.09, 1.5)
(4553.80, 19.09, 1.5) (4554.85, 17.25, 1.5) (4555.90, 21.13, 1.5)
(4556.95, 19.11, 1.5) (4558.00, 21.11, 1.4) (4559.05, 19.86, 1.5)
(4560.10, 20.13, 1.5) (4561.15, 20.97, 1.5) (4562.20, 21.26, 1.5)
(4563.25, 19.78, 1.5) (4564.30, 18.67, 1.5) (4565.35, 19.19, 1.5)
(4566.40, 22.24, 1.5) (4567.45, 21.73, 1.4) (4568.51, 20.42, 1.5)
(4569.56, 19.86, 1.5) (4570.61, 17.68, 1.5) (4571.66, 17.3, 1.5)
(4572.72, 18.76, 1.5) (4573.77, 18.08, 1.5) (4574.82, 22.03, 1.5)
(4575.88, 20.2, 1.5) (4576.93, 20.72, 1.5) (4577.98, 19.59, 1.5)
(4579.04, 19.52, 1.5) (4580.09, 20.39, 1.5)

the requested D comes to -9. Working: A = 2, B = 7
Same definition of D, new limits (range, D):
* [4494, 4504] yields -8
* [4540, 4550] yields -9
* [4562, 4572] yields -8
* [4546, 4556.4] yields -9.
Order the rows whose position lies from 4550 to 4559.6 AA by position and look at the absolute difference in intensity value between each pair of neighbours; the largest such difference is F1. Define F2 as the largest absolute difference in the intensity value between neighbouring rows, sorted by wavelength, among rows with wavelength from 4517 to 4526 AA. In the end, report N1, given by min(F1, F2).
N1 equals 3.9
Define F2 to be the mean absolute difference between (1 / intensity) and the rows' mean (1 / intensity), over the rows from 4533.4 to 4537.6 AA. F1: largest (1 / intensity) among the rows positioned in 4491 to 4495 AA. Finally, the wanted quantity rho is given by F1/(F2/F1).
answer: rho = 1.61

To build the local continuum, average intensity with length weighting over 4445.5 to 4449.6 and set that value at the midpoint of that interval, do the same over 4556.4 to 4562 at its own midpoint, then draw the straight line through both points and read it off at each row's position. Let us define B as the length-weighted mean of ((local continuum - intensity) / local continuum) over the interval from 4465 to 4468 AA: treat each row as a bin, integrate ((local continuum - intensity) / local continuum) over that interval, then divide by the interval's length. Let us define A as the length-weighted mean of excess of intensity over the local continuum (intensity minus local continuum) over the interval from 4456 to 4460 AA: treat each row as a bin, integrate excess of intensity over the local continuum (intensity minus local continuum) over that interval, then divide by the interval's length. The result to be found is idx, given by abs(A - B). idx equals 2.4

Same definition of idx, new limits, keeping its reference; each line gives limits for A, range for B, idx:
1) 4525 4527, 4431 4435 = 3.4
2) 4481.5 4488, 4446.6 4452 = 0.5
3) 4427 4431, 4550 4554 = 3.6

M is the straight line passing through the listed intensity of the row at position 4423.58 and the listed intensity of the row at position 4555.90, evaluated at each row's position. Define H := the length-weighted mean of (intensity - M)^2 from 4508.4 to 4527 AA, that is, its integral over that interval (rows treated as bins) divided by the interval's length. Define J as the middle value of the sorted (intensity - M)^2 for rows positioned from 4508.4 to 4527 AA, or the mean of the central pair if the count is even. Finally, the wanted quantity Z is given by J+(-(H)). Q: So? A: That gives -2.3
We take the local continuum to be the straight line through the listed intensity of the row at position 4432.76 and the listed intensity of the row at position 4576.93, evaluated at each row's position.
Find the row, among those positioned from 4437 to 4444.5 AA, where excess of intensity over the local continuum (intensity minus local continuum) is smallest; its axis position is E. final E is 4444.00 AA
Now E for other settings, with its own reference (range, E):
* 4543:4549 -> 4546.47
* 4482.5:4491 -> 4489.25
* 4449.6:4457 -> 4450.15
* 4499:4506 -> 4504.79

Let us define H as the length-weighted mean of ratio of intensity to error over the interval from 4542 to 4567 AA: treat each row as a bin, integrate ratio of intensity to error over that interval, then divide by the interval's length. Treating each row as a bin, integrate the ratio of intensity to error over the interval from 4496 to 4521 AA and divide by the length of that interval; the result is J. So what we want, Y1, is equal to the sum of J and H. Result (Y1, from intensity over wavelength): 25.8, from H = 13.1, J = 12.8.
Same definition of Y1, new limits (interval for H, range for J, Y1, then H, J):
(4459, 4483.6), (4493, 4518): 24.7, 12.0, 12.7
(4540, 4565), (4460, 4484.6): 24.9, 12.9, 12.0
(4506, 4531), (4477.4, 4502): 24.9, 12.7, 12.2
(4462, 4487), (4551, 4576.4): 25.3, 12.0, 13.3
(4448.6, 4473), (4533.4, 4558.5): 24.3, 11.4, 12.9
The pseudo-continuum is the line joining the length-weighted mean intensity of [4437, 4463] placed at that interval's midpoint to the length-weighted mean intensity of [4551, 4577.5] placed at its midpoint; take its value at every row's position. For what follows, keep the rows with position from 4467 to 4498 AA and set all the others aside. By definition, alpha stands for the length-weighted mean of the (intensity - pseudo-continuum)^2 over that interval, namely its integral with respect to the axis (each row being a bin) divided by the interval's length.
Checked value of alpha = 2.3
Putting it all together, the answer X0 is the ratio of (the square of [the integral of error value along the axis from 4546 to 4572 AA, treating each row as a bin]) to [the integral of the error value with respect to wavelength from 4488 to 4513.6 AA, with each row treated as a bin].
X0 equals 38.1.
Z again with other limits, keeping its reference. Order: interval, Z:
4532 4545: -1.1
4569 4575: 0.5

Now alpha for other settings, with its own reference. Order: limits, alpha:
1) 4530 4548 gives 1.4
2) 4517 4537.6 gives 2.5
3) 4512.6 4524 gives 1.0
